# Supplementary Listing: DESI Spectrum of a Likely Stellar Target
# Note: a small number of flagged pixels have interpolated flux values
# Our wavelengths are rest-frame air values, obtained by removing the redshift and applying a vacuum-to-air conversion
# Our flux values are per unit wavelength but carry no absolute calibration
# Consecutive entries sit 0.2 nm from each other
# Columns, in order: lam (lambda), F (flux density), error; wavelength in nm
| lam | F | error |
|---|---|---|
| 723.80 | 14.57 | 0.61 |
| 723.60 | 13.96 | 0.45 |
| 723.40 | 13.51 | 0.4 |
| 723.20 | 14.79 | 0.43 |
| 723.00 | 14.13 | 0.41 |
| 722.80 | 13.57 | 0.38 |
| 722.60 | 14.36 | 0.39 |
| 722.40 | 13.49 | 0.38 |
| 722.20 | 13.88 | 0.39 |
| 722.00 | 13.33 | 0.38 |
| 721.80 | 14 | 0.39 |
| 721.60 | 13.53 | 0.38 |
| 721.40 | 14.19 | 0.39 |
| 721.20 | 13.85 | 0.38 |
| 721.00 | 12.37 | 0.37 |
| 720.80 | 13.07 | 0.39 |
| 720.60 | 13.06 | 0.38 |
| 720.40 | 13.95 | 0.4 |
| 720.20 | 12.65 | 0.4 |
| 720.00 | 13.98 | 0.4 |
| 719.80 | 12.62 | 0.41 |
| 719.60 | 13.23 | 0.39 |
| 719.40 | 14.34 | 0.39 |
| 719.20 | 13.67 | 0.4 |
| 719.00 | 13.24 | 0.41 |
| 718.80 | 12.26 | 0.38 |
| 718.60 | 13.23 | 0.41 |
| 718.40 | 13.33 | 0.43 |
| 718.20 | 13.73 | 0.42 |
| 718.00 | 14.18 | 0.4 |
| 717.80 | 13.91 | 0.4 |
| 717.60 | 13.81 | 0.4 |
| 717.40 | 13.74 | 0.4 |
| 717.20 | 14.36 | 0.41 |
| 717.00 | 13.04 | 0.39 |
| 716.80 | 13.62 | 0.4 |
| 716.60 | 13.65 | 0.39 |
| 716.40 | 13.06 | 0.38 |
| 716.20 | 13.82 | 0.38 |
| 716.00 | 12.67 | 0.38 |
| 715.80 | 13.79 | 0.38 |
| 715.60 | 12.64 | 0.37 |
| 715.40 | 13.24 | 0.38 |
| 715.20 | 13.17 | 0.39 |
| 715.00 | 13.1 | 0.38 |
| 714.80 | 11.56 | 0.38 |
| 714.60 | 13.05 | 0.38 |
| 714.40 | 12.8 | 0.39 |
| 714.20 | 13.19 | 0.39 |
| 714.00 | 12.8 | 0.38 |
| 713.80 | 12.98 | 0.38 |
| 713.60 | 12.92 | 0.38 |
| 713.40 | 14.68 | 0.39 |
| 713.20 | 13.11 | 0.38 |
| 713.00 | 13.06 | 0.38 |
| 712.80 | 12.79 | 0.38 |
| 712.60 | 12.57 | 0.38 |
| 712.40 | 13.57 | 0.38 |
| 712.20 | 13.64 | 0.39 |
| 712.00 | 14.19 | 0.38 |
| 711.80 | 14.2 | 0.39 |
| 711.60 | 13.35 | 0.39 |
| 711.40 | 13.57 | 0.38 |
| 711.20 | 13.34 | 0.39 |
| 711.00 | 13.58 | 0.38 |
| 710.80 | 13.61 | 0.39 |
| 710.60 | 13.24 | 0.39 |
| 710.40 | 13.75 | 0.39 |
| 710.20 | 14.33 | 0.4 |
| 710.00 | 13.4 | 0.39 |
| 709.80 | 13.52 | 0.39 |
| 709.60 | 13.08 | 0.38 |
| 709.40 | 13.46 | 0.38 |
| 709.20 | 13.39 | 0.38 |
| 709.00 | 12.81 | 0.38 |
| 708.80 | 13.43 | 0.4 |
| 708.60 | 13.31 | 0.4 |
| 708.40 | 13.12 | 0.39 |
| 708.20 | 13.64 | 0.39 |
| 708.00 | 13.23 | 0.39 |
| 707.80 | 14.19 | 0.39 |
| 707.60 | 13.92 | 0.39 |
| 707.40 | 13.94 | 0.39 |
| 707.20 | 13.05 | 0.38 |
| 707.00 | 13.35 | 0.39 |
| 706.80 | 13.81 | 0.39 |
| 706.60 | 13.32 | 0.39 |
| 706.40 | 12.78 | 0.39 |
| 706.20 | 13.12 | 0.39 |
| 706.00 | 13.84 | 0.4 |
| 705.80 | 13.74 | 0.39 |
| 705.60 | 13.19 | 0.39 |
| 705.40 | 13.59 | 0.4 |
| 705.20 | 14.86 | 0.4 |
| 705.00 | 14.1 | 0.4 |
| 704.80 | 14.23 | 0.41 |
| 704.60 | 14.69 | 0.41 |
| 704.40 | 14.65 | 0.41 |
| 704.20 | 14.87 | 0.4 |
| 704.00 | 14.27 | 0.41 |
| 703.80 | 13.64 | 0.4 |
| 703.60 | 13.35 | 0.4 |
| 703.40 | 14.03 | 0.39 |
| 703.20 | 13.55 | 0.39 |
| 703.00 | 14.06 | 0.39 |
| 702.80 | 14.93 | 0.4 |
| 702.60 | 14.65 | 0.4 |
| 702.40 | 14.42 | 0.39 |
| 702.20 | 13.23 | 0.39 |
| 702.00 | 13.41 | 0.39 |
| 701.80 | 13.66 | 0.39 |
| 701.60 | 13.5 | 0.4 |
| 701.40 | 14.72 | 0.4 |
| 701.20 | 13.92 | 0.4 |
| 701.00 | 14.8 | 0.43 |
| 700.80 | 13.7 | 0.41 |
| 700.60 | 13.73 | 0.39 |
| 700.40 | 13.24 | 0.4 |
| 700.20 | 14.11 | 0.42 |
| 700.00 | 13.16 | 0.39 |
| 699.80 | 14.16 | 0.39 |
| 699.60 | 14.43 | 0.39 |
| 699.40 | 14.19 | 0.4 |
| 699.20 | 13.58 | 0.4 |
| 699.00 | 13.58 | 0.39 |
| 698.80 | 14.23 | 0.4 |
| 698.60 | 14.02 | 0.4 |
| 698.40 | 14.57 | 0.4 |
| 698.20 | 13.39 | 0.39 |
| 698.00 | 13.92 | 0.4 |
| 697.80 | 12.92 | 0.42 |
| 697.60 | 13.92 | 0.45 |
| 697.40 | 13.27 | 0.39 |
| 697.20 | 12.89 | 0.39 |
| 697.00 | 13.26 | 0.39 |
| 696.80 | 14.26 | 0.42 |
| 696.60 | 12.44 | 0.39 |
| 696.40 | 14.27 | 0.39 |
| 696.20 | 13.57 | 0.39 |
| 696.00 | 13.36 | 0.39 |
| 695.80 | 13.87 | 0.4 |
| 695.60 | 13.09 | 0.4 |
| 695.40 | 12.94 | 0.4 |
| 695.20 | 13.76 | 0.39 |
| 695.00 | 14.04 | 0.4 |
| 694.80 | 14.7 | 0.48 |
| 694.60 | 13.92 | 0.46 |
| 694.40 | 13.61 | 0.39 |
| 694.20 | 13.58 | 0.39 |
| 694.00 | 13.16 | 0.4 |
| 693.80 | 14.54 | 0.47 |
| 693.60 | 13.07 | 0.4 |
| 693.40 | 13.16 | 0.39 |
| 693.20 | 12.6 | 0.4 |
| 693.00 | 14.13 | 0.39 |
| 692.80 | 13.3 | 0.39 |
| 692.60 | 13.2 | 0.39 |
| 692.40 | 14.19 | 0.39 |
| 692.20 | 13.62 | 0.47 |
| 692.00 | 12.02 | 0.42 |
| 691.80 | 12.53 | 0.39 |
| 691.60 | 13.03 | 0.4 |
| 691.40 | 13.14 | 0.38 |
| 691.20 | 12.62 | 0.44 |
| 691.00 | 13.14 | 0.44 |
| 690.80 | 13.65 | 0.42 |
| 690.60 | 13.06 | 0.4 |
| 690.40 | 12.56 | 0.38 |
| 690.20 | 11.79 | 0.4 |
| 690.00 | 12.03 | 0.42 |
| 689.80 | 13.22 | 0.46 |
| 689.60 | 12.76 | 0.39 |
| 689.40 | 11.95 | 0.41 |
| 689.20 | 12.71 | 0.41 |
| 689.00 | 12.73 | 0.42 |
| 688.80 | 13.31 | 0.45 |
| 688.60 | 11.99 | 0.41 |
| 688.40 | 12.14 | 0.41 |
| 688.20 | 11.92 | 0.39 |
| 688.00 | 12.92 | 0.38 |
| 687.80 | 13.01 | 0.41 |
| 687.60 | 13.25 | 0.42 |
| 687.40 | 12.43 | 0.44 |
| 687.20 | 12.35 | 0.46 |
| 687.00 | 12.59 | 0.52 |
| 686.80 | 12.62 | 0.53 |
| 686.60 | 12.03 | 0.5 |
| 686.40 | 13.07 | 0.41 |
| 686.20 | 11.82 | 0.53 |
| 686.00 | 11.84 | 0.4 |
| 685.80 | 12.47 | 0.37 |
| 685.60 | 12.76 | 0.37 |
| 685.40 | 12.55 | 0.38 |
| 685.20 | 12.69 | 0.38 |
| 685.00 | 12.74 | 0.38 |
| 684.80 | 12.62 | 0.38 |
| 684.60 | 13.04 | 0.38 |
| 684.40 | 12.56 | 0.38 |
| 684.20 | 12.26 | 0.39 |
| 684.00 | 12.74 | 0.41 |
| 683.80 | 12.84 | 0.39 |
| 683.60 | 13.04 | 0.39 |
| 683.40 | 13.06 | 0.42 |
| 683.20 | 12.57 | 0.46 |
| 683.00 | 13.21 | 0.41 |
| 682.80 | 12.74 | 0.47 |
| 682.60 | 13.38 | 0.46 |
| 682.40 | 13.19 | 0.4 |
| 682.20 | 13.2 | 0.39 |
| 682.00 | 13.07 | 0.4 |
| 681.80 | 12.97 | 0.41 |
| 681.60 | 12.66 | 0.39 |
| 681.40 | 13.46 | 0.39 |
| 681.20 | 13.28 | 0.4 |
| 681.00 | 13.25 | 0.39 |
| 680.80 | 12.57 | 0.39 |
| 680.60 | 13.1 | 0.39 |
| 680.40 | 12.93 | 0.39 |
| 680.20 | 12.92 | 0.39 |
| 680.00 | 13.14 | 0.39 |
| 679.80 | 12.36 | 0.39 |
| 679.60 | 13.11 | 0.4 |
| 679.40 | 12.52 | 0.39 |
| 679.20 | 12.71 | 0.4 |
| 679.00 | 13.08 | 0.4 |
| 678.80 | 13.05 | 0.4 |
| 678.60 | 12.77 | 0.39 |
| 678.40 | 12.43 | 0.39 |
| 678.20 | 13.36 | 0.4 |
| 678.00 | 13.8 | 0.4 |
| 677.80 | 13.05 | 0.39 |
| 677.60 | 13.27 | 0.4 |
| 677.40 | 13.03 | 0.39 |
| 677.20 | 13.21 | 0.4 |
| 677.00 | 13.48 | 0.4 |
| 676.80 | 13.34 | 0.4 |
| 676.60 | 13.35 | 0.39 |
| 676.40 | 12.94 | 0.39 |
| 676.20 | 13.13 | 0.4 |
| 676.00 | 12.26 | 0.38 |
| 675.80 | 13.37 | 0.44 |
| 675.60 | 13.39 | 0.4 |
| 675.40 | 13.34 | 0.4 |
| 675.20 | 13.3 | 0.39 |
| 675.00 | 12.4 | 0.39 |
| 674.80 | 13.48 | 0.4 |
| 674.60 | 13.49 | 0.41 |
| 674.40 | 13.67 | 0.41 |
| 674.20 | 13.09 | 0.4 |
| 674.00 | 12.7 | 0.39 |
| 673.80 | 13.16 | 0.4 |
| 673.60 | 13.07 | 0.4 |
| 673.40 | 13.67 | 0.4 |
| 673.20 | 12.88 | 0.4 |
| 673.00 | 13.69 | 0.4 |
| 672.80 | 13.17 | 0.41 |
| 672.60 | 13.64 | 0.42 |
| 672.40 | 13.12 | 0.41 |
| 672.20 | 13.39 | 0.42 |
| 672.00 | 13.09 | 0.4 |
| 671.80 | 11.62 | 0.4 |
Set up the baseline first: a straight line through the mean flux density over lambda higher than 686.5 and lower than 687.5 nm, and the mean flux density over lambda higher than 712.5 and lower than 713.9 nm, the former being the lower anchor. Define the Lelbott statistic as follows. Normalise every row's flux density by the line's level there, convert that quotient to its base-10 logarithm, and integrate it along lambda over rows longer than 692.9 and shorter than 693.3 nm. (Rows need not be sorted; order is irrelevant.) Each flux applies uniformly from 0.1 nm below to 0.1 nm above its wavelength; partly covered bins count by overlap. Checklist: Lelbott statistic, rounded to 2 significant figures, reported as 0.010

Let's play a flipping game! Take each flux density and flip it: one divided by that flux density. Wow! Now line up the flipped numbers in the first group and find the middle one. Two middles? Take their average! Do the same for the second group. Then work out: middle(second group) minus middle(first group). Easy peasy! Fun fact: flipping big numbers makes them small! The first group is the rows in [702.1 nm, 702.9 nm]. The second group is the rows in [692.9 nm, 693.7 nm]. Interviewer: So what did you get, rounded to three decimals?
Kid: 0.007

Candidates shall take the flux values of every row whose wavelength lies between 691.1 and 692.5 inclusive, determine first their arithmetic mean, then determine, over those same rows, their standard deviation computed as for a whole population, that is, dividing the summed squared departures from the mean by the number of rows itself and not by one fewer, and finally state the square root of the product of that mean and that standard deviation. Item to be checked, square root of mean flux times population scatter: 2.95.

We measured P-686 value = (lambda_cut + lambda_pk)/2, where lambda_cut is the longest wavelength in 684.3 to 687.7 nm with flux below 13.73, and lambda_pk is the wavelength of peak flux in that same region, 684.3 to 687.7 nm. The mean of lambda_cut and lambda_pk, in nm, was 687.60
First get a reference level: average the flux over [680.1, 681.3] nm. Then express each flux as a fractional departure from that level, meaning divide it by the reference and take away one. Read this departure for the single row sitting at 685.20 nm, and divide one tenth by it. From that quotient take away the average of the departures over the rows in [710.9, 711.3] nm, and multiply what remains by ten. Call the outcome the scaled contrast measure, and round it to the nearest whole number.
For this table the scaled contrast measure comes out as -41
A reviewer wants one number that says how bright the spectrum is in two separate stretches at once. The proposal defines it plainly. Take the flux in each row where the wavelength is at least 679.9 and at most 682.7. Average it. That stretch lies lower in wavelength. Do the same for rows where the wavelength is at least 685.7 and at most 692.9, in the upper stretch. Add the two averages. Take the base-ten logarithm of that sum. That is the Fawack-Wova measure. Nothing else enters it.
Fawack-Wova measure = 1.41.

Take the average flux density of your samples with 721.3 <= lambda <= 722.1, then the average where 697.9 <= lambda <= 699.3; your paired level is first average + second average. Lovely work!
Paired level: 27.7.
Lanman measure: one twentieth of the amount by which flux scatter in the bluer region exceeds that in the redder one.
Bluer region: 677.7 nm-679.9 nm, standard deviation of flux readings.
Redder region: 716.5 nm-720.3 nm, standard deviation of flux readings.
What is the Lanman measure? -0.008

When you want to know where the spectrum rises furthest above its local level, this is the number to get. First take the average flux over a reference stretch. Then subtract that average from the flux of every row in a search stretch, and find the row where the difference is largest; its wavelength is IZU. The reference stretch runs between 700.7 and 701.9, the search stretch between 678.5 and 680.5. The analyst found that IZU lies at 680.00 nm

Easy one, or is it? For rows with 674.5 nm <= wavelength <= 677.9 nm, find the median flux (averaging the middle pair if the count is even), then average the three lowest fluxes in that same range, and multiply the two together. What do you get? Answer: 167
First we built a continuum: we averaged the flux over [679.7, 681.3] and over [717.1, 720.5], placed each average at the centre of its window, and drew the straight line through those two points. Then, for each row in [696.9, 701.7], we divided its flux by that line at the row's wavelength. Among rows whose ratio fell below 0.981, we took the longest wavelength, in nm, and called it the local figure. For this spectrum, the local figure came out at 697.80 nm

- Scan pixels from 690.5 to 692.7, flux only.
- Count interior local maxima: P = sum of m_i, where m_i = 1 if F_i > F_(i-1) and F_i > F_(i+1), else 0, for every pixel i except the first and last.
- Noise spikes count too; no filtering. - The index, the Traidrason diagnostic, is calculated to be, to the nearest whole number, 3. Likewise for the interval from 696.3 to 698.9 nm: 4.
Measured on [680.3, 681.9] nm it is 2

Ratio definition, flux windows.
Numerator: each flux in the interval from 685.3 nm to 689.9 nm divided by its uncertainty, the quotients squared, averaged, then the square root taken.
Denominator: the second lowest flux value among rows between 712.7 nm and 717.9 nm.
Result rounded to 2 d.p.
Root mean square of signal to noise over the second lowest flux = 2.36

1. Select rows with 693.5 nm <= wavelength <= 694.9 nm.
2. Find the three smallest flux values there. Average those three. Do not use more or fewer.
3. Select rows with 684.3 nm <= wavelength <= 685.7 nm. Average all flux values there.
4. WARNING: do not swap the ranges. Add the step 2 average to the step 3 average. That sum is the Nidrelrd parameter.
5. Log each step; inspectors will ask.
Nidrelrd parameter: 26.0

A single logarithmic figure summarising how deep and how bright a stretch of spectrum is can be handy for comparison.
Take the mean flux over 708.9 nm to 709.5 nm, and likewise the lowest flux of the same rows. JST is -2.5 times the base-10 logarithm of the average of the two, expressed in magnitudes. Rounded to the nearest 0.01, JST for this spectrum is -2.79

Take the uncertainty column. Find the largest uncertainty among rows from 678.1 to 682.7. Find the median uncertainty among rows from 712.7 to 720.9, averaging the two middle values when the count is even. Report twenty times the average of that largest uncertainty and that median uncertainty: 8.5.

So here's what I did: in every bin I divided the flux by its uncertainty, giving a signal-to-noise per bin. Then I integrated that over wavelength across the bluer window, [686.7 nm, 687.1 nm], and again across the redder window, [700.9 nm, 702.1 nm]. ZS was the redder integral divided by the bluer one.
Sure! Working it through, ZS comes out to 4.4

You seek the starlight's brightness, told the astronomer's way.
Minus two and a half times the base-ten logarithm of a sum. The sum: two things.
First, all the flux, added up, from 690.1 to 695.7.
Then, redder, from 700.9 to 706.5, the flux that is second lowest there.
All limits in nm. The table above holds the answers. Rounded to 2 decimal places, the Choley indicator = -6.46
